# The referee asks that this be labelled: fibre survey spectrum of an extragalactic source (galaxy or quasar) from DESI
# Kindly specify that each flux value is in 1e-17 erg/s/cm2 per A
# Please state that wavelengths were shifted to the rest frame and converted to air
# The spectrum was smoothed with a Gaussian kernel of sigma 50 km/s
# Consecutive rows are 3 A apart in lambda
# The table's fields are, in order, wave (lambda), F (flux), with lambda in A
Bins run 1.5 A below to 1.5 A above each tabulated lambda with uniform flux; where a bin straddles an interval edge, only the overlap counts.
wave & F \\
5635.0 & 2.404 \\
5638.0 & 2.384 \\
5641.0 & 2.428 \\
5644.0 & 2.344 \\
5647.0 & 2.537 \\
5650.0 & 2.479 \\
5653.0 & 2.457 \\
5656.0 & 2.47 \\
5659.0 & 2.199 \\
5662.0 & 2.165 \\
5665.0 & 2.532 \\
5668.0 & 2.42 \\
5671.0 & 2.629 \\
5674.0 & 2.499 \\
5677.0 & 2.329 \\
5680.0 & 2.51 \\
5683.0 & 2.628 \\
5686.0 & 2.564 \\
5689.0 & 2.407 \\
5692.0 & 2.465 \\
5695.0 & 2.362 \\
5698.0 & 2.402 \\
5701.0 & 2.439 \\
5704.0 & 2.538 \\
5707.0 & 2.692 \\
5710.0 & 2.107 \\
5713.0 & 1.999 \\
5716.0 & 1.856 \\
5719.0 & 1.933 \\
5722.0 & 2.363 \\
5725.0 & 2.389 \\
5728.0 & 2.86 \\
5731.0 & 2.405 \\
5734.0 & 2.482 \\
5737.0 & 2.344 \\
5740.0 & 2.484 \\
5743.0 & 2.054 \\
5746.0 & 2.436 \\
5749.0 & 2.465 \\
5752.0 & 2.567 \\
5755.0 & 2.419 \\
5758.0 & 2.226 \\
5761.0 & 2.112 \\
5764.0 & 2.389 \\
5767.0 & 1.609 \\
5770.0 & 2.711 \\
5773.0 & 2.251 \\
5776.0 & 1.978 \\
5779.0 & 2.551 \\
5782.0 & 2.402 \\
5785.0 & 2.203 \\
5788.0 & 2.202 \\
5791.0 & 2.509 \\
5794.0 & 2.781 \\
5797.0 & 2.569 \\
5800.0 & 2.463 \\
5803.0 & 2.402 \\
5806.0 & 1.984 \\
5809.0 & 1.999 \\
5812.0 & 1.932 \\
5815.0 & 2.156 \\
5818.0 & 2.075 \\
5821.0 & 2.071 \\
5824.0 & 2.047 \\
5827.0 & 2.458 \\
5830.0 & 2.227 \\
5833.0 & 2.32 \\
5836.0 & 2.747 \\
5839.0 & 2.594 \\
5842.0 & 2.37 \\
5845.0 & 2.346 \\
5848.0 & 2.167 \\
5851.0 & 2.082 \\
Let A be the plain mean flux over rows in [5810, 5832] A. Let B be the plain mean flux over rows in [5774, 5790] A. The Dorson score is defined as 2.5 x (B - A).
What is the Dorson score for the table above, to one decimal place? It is 0.3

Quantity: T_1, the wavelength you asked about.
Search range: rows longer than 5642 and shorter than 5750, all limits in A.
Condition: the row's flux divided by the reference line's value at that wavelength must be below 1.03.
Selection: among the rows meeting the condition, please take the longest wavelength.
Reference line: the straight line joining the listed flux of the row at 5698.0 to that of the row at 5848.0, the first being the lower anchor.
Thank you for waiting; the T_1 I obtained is 5743.0 A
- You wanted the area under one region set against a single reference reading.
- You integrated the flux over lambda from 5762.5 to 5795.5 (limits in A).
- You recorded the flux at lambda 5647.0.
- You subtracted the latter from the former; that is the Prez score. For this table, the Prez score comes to 74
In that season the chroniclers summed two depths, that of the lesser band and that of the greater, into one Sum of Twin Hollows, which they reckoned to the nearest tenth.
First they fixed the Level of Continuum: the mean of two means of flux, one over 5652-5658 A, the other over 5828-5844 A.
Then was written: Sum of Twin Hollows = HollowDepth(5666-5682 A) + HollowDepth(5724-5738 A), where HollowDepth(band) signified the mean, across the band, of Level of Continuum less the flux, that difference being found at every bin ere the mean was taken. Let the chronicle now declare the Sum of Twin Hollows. -0.1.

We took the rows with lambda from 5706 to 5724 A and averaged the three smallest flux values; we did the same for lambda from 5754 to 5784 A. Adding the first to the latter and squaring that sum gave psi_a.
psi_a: 15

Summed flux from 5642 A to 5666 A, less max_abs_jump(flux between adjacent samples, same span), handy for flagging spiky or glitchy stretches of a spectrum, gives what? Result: 18.8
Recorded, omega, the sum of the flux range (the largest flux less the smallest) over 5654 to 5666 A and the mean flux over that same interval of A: 2.71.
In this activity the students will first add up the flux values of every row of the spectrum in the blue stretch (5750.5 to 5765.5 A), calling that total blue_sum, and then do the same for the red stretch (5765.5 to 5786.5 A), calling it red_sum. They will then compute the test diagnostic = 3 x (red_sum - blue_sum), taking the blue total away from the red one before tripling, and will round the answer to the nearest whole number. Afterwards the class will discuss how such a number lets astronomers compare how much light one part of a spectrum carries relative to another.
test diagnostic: 12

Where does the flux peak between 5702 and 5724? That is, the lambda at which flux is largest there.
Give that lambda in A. 5707.0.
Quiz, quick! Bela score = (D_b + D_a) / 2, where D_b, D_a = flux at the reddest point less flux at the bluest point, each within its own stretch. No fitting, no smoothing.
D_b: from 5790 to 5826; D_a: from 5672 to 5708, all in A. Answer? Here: -0.13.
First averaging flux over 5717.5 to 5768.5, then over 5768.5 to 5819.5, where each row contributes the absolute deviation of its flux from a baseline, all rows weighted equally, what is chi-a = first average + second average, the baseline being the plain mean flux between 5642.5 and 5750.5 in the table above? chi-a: 0.418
